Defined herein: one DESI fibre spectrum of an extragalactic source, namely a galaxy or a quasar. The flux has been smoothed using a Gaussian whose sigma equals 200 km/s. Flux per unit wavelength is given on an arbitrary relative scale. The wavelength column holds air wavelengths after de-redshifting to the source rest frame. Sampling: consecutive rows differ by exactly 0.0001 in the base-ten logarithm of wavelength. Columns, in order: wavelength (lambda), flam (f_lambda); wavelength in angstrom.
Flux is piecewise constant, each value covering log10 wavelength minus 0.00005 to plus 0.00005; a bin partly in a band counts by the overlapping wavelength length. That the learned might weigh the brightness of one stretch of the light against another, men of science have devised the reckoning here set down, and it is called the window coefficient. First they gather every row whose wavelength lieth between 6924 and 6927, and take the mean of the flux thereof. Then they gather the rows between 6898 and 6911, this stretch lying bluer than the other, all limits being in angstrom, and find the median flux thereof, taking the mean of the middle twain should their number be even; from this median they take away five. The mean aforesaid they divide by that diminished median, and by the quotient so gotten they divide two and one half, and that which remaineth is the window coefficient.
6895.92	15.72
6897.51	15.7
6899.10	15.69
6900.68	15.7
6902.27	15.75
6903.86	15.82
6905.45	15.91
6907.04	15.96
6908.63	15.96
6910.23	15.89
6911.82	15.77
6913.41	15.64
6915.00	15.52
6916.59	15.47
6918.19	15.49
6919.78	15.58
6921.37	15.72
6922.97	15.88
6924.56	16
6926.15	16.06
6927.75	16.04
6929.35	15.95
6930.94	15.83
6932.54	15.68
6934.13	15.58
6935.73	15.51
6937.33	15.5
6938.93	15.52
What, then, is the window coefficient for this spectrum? 1.69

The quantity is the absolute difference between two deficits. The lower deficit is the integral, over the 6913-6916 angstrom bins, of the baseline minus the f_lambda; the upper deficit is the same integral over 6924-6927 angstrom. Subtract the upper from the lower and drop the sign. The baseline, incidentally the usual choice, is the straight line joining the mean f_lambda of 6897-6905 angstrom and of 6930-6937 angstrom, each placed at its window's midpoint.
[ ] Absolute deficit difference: 1.5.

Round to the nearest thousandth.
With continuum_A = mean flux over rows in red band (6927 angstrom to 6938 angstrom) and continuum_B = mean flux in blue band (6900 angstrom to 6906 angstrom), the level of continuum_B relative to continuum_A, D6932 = 1.004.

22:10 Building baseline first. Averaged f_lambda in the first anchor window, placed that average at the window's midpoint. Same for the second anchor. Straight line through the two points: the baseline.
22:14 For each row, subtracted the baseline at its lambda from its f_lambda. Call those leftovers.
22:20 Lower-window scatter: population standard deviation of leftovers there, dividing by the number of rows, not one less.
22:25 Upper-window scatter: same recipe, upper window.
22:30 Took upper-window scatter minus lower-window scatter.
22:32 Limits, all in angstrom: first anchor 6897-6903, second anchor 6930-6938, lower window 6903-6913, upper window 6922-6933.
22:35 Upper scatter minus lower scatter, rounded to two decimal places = 0.05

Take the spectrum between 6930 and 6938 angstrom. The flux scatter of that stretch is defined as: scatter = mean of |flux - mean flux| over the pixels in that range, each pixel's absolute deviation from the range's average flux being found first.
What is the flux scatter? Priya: 0.11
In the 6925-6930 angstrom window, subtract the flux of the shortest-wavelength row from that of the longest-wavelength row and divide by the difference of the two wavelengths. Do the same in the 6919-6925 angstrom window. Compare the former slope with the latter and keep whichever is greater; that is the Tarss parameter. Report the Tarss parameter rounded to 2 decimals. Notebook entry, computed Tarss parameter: 0.09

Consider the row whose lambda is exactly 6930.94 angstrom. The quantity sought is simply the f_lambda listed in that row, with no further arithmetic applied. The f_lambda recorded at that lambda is 15.83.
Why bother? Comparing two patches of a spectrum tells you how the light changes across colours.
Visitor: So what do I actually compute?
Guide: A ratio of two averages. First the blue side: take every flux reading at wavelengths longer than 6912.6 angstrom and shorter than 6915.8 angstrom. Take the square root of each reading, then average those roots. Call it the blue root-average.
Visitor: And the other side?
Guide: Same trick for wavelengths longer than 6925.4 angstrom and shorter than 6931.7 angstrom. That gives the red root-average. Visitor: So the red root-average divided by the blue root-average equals 1.01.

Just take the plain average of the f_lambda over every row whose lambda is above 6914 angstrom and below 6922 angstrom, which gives 15.56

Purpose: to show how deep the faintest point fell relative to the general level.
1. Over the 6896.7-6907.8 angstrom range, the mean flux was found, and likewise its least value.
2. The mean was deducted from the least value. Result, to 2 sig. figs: -0.10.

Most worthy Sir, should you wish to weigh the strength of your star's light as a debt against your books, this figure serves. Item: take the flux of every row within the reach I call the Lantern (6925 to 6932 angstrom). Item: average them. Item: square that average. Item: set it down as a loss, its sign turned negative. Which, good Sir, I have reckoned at -255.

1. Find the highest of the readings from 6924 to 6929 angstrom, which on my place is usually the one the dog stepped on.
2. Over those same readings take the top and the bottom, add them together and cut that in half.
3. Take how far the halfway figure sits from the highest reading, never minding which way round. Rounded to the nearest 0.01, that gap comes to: 0.03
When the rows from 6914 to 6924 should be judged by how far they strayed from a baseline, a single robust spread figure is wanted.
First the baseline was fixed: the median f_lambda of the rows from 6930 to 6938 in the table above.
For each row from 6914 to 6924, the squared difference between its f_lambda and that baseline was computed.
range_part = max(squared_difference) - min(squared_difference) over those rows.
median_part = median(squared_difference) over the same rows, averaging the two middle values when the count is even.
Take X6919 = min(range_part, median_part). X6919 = 0.010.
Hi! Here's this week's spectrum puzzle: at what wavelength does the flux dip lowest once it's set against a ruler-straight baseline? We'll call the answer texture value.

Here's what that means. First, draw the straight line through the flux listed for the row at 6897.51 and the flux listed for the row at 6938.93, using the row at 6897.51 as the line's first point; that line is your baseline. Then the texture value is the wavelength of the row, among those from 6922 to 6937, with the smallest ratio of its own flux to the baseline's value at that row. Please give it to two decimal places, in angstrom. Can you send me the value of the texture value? 6935.73 angstrom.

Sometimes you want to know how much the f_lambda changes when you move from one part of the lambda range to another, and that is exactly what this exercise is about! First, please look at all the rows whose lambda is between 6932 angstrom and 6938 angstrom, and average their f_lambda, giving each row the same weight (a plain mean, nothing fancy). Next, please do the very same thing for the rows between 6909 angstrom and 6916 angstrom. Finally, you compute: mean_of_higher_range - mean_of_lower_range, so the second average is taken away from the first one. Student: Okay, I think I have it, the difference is -0.14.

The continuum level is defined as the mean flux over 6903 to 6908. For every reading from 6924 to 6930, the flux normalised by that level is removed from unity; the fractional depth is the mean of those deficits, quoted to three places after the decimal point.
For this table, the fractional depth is -0.007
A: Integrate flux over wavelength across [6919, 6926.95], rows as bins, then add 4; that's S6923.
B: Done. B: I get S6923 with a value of 130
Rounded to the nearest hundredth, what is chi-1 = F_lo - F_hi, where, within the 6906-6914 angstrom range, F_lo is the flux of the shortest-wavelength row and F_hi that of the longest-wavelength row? 0.32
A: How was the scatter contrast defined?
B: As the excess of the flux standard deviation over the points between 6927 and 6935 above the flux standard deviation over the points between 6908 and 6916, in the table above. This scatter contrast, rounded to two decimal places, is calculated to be 0.01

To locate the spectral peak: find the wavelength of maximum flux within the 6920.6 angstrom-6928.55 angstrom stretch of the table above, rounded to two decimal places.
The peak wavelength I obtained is 6926.15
